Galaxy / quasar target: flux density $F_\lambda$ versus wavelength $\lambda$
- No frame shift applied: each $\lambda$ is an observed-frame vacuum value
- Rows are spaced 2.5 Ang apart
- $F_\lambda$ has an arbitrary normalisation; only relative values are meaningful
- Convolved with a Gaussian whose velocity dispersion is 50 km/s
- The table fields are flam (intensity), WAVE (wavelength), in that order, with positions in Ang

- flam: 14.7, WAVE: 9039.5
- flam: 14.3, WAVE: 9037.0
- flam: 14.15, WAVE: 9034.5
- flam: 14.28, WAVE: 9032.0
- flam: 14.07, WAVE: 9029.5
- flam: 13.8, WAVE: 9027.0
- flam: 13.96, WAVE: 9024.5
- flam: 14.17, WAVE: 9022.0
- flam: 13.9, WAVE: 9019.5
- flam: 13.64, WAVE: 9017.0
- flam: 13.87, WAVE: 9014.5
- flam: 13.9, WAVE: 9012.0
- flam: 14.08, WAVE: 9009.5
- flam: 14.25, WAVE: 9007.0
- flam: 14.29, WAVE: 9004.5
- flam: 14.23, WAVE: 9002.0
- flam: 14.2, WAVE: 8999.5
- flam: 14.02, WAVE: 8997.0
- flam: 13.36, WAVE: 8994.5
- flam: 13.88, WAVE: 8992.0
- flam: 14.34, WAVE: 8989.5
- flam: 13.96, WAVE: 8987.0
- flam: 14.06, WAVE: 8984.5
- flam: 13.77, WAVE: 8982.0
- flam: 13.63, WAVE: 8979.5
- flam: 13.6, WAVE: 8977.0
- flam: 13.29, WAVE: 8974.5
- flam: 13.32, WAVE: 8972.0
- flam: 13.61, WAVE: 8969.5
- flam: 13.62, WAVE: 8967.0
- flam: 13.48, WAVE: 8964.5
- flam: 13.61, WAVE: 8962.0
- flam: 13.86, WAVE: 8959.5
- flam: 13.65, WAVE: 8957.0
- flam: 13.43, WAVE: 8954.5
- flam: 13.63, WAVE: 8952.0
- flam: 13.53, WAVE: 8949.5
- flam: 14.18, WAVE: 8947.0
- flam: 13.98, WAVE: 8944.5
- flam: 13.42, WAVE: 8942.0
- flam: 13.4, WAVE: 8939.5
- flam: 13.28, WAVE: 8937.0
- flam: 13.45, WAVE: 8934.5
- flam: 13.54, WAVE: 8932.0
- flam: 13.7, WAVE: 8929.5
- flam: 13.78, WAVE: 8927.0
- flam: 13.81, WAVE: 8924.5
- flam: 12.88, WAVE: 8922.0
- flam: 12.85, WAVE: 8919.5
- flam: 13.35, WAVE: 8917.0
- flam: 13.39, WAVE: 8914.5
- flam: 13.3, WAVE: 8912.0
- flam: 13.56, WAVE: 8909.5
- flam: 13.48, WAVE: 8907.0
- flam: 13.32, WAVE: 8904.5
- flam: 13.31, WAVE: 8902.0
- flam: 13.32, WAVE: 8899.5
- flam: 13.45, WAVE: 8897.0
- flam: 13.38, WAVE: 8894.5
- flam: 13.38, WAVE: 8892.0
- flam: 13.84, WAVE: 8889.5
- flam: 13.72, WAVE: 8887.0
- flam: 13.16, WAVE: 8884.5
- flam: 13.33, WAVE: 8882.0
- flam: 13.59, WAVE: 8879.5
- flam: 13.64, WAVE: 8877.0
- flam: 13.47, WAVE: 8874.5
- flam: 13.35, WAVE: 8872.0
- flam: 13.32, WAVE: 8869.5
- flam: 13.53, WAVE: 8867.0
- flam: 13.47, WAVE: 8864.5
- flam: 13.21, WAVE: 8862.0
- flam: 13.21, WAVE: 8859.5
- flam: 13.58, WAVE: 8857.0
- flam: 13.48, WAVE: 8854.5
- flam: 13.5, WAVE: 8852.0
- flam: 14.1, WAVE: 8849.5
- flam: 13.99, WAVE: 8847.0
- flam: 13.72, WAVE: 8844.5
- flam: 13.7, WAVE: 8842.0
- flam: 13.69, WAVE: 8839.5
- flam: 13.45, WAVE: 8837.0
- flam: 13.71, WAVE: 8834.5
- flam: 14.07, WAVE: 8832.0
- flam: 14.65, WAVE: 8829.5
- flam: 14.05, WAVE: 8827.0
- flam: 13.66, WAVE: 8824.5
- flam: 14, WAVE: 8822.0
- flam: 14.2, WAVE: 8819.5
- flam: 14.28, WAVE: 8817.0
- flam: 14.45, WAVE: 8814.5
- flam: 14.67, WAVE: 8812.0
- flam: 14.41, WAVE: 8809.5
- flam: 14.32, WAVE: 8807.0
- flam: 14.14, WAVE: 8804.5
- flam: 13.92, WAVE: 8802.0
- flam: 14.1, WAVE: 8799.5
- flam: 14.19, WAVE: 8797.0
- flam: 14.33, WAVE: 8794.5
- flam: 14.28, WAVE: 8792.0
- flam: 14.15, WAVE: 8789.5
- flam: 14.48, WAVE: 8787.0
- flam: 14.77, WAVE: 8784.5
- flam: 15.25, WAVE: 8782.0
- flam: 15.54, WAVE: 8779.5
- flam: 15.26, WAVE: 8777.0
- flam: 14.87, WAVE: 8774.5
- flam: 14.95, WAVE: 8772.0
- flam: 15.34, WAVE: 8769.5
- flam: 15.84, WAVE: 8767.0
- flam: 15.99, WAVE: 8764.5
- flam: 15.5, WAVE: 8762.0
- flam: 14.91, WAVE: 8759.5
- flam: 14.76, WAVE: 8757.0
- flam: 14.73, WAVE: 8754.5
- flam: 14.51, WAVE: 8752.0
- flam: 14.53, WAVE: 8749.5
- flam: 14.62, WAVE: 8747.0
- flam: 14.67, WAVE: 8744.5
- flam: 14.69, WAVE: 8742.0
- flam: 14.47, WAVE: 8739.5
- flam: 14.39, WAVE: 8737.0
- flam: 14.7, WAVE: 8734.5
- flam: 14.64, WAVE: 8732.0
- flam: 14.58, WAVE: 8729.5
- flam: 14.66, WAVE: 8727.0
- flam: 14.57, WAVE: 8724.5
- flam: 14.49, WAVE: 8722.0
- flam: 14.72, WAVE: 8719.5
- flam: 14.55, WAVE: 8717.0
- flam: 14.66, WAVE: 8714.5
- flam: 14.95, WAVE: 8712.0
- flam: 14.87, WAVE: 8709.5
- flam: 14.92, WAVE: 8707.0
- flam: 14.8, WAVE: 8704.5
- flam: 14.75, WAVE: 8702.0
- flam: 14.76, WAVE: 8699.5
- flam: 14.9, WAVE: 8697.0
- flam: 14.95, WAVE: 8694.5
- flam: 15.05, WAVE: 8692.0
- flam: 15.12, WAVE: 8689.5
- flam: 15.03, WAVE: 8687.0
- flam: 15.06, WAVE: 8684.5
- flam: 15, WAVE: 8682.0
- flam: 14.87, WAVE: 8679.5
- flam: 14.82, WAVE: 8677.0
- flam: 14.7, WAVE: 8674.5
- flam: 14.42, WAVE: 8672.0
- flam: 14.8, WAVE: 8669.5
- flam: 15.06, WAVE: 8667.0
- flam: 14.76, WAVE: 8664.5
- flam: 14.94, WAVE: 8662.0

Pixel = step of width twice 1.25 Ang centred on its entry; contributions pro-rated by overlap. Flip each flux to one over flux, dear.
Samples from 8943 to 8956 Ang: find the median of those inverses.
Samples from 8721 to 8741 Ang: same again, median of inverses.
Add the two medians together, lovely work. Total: 0.142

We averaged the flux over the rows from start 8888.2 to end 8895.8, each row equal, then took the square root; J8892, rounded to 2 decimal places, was 3.68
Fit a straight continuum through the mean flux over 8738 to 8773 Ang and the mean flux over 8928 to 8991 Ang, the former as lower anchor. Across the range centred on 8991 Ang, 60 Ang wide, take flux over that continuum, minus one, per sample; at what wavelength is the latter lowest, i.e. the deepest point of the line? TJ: 8974.5 Ang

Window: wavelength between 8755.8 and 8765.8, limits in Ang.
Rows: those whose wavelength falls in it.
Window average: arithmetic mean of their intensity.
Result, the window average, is 15.3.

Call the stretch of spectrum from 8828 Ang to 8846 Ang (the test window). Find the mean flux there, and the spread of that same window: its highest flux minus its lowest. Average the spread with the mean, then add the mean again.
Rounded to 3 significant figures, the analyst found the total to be 21.4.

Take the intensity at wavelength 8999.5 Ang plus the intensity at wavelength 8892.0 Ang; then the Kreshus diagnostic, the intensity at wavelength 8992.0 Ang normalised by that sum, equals 0.503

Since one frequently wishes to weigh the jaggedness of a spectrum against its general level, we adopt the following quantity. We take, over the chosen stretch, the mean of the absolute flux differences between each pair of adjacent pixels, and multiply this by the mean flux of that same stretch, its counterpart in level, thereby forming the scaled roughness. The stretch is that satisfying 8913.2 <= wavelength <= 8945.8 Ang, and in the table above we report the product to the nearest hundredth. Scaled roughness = 3.06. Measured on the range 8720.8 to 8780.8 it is 2.87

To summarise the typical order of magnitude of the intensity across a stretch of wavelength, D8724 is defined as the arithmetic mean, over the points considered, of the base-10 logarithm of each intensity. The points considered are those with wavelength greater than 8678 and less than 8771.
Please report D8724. 1.17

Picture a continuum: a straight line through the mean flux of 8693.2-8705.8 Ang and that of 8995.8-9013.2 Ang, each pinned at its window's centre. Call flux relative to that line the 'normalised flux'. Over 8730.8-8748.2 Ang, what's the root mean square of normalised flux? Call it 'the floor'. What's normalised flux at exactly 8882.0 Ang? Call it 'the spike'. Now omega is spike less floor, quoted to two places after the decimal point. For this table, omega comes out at -0.07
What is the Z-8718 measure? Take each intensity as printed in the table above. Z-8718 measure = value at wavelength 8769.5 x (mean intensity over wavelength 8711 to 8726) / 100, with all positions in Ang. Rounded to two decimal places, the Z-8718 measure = 2.25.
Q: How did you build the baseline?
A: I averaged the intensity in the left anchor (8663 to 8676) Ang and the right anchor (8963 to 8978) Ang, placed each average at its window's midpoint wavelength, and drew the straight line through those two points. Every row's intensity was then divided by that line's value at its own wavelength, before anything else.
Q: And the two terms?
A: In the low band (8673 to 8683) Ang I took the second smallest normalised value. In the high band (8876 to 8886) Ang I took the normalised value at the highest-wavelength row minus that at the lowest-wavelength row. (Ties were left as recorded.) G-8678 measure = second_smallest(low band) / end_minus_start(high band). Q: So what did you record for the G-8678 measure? -31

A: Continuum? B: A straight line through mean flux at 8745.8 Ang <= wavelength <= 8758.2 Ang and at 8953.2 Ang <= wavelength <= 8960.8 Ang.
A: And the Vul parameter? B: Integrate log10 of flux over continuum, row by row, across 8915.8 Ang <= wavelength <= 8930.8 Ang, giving -0.20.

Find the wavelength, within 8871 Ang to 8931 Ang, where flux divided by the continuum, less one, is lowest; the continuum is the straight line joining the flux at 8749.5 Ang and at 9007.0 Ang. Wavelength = 8919.5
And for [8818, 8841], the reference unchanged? 8837.0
